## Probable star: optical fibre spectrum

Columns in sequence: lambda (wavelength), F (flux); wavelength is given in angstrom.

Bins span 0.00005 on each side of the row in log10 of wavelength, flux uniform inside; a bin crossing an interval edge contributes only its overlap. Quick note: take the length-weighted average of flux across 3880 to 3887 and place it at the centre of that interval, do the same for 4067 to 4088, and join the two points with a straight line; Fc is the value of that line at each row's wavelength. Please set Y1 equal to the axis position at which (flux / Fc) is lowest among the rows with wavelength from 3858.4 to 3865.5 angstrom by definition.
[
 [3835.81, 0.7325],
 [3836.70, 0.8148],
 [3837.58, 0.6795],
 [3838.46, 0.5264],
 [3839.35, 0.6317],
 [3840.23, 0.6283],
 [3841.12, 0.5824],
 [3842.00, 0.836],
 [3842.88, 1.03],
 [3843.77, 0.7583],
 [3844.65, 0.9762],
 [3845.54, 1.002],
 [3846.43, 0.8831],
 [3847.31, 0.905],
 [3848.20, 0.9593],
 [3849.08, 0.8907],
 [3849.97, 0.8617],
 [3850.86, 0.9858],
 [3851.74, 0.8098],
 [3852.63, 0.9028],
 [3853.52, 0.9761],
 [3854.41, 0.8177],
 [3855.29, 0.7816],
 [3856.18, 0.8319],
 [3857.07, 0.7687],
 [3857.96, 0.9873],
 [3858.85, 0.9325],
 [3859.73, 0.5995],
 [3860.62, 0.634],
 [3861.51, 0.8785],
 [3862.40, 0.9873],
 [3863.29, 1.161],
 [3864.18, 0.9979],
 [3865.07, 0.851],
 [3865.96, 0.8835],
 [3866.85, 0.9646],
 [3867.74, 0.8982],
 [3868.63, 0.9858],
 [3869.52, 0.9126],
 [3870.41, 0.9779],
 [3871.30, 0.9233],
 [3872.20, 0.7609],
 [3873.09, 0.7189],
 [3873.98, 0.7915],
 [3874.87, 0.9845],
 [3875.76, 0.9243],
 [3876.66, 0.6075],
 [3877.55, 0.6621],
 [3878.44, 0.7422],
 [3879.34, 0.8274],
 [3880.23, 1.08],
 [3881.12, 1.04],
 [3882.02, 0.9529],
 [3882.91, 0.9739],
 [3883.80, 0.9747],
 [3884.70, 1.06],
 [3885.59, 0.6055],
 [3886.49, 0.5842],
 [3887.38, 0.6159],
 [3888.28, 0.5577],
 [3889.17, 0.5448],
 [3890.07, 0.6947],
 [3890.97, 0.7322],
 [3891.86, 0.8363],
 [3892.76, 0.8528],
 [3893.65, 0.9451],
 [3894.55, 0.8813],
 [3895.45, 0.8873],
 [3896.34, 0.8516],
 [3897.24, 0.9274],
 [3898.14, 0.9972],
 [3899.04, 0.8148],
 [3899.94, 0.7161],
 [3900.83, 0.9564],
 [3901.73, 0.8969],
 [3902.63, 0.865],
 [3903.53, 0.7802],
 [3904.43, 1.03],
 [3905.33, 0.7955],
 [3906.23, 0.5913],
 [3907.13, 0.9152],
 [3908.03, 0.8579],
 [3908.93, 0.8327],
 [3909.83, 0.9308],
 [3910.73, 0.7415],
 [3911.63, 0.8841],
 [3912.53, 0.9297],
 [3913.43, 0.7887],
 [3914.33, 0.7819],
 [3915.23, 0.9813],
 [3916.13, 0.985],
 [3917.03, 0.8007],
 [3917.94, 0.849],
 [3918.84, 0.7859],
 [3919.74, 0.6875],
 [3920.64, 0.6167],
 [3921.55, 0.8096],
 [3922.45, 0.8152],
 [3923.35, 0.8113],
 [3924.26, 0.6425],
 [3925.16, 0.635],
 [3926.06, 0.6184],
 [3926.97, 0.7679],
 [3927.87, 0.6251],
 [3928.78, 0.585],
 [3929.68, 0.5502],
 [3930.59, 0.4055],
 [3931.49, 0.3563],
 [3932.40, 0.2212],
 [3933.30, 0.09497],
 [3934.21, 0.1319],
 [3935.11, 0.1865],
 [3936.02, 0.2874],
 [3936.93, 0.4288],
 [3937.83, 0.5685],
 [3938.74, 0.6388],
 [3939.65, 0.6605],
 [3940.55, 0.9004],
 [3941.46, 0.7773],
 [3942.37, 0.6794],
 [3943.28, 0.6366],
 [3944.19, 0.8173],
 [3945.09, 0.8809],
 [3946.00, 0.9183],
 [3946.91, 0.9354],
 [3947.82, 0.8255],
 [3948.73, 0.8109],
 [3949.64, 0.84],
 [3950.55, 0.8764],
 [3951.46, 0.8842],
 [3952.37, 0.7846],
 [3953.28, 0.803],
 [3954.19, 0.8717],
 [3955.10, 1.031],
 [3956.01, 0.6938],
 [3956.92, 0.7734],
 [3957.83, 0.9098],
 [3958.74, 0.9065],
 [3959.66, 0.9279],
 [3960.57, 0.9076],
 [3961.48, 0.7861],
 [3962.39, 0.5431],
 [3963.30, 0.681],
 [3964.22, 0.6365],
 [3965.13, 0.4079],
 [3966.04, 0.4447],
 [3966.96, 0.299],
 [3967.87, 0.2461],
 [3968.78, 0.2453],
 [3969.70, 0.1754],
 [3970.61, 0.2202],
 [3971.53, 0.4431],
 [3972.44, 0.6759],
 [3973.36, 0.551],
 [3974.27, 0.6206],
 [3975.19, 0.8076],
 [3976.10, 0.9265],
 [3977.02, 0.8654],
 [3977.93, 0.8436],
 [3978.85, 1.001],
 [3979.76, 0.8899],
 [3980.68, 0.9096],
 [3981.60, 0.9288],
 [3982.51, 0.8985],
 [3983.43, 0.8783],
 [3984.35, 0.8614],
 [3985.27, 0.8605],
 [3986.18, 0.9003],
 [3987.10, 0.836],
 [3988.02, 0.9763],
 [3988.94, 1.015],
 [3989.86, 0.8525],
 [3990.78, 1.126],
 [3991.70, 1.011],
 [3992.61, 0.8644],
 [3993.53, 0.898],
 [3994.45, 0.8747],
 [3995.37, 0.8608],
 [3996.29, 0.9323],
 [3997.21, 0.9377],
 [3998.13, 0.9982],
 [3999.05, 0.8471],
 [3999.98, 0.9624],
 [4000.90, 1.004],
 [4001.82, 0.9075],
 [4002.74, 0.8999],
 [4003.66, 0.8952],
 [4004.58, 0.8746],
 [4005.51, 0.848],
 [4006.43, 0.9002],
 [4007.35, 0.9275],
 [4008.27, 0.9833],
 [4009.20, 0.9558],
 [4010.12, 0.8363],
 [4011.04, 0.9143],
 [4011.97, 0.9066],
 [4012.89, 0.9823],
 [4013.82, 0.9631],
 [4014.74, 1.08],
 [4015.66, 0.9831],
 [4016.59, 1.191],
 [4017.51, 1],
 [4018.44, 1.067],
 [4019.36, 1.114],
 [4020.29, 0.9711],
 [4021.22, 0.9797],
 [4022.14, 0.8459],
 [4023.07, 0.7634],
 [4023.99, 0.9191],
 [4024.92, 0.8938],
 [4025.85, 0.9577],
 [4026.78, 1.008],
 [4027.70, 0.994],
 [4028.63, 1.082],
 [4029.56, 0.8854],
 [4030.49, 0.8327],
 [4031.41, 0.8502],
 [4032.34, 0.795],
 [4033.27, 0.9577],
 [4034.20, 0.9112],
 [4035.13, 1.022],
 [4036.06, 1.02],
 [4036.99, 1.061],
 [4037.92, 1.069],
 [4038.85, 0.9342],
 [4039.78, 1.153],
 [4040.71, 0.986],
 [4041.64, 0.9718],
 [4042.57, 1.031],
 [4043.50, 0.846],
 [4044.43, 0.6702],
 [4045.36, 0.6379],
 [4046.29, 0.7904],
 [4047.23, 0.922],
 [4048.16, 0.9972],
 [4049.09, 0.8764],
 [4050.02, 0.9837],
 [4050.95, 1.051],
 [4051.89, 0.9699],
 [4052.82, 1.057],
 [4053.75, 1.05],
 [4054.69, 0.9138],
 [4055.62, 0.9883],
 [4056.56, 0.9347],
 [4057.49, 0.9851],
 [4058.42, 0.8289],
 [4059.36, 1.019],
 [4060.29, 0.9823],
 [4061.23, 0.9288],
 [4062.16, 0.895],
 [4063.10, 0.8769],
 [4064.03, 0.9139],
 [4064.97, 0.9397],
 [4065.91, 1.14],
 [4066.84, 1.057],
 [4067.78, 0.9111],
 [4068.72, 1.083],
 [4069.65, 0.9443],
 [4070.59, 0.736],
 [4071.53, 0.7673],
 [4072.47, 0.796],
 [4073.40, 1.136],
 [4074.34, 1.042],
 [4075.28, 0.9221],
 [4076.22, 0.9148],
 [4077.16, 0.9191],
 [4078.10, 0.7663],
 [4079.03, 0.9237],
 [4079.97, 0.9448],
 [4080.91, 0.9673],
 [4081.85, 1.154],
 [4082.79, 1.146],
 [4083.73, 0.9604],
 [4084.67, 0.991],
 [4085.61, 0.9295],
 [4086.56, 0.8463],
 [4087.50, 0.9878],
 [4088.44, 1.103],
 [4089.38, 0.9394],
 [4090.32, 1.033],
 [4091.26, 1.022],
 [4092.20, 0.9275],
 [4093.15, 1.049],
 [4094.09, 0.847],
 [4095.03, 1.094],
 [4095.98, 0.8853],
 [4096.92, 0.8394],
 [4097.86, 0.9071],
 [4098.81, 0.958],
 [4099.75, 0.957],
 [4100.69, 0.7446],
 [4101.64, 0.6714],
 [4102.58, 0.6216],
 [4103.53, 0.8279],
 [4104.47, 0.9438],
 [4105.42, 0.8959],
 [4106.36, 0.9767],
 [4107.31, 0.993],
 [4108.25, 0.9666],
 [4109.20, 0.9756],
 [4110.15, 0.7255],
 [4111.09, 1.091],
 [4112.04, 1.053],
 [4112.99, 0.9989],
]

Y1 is 3859.73 angstrom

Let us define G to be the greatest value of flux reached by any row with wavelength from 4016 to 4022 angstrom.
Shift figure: 1.191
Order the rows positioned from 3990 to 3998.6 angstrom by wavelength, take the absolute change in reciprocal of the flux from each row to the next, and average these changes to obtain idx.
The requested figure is 0.065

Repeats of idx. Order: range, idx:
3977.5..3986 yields 0.055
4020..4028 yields 0.086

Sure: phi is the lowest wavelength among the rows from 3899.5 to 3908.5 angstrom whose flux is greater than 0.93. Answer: 3900.83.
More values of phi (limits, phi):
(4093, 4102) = 4093.15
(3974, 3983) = 3978.85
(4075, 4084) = 4079.97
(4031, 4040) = 4033.27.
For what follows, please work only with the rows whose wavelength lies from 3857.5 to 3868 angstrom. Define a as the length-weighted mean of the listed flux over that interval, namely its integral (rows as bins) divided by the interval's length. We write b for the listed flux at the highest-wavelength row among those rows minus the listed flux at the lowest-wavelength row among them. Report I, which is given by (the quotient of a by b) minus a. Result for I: -11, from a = 0.90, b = -0.09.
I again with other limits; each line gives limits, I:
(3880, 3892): -4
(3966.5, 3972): 2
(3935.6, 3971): -11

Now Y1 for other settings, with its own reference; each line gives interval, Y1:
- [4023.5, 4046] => 4045.36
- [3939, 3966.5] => 3965.13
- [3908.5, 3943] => 3933.30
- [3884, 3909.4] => 3889.17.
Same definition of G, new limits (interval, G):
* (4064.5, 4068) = 1.14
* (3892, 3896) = 0.9451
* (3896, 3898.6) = 0.9972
